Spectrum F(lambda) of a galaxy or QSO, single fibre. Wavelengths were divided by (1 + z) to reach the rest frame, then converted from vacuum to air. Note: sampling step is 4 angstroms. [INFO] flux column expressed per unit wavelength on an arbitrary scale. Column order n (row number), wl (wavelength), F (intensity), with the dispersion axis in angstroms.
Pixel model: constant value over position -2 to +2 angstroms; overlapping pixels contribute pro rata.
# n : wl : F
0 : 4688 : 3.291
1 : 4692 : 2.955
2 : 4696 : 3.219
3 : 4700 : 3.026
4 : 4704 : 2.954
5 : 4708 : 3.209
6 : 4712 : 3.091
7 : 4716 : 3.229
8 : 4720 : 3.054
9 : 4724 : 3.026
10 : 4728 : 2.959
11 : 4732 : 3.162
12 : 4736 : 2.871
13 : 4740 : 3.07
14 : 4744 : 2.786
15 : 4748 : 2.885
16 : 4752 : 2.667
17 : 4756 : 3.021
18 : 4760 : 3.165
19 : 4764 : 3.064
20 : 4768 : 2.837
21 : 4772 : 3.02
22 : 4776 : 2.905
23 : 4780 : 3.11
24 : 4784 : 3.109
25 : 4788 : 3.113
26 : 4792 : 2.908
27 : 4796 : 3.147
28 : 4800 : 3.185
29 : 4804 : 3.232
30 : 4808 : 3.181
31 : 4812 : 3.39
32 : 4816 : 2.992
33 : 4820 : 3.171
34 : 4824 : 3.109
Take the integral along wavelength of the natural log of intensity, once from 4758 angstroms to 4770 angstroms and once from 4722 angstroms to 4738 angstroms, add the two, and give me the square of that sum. 952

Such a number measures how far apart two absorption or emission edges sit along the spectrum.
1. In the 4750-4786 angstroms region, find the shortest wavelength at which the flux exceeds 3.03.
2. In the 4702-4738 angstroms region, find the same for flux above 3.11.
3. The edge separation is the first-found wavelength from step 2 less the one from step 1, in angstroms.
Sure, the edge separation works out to -52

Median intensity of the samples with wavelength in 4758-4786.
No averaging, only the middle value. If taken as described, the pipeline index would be 3.06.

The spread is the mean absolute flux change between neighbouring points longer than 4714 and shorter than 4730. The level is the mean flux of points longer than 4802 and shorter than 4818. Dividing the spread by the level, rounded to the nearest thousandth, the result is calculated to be 0.028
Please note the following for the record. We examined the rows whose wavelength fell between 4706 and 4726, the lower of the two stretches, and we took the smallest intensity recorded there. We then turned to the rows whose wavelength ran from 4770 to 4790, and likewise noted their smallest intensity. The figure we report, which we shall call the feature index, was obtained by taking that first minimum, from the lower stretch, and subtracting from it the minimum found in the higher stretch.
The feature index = 0.12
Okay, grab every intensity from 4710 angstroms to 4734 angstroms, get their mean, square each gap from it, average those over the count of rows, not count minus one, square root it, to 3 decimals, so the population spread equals 0.089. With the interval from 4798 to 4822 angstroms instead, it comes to 0.116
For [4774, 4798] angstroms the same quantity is 0.101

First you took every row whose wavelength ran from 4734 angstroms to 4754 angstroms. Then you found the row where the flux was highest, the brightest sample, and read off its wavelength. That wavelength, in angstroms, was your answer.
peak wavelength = 4740 angstroms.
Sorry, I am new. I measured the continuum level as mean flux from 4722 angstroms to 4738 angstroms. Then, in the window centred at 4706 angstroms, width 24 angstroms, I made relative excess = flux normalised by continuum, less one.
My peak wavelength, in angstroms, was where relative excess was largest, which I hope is 4716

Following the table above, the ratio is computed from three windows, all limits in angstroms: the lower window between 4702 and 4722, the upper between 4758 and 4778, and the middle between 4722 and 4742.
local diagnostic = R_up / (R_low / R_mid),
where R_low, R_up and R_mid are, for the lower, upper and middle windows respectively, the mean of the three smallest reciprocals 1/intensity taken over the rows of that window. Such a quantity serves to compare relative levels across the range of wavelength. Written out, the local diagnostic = 0.334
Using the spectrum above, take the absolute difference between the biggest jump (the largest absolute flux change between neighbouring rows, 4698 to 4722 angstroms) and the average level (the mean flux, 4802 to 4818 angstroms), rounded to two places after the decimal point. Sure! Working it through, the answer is 2.94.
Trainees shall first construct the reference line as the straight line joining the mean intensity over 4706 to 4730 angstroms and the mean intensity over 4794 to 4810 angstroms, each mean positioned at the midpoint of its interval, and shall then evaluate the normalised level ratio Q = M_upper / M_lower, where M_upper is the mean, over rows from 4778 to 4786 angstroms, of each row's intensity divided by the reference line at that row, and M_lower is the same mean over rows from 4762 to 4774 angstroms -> 1.04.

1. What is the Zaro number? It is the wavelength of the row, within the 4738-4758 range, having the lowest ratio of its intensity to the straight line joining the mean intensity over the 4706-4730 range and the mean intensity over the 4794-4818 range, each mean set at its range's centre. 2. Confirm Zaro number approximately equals 4752 angstroms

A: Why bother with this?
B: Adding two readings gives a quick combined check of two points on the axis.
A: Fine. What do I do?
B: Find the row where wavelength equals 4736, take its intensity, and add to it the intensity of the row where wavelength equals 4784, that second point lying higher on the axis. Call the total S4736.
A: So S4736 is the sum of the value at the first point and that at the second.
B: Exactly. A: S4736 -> 6.0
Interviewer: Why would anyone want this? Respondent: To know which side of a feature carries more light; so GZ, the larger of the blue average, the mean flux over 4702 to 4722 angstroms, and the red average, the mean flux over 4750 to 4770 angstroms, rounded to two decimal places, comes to 3.11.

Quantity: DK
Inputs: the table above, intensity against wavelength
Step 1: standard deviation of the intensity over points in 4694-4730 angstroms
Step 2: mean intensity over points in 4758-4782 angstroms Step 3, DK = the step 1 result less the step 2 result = -2.91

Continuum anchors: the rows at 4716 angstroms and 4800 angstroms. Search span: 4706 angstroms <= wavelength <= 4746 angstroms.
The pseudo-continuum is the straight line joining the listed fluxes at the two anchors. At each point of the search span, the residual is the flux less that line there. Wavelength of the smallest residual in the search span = 4744 angstroms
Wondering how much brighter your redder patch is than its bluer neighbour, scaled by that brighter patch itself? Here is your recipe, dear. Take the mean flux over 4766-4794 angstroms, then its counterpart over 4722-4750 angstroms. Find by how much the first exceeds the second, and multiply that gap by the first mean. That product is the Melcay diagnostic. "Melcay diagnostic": 0.1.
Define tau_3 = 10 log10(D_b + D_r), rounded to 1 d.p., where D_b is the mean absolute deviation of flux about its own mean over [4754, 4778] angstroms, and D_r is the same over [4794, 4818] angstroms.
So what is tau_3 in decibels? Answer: -7.7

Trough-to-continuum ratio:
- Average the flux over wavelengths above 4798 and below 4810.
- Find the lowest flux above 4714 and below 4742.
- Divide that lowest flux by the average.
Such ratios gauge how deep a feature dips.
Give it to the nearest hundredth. 0.90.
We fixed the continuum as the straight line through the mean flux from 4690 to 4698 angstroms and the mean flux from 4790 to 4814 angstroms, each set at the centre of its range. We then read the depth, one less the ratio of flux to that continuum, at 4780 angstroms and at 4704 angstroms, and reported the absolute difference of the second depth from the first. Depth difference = 0.03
